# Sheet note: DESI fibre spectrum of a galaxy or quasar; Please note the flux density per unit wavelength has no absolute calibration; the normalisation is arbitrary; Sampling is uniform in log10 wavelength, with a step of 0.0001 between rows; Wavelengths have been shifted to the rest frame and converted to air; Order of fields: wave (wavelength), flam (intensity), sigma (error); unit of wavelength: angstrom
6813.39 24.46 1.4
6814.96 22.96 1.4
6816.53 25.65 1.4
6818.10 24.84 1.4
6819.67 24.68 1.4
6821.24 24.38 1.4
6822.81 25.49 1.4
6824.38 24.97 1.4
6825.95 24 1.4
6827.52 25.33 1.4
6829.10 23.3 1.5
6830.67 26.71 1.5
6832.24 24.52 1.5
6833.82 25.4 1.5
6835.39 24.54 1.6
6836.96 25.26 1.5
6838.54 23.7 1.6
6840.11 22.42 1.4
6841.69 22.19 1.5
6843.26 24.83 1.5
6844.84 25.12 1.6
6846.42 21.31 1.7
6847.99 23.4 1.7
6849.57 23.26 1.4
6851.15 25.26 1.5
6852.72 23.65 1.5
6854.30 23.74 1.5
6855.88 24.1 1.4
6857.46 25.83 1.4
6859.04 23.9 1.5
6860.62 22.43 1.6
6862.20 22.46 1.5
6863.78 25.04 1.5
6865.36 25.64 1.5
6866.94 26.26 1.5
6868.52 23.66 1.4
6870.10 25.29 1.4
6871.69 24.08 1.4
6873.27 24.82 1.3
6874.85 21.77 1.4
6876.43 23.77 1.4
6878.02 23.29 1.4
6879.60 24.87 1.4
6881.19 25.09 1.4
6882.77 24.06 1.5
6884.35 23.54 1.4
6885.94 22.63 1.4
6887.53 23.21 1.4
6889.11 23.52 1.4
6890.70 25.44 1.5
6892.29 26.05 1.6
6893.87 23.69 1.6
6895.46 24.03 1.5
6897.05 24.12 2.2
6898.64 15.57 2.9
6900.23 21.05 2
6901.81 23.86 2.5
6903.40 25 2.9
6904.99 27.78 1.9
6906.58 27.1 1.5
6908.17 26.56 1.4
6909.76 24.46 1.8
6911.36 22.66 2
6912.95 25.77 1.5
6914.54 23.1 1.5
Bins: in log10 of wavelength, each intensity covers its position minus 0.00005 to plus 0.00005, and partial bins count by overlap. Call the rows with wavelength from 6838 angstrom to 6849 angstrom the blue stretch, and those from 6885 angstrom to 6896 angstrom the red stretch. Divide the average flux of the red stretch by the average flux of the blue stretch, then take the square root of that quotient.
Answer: 1.02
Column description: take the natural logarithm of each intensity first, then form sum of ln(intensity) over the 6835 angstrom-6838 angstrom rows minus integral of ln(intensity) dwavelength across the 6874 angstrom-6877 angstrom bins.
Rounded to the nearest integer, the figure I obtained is -3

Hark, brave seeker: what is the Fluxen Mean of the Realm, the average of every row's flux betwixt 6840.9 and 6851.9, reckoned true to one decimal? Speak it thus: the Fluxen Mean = 23.6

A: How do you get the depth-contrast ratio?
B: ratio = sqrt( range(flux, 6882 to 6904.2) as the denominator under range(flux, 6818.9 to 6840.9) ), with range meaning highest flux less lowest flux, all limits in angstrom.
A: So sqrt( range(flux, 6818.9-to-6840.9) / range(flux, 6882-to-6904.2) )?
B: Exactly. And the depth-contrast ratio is 0.64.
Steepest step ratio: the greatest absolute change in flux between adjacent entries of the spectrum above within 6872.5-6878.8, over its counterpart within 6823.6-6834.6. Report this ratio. 0.89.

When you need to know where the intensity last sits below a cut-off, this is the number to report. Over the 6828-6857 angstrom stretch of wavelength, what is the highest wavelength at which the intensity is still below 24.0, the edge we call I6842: 6854.30 angstrom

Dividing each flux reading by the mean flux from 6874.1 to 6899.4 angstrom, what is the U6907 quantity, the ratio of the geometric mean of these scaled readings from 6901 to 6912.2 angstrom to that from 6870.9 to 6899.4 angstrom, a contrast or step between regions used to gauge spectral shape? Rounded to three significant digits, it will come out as 1.08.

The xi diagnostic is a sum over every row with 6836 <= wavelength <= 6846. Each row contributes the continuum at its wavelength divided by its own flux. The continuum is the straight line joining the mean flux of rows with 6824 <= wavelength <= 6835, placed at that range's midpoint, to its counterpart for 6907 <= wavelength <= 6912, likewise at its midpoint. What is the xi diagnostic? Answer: 6.25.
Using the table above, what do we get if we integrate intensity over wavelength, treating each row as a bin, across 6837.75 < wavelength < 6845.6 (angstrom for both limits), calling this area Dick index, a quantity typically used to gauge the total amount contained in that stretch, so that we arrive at 186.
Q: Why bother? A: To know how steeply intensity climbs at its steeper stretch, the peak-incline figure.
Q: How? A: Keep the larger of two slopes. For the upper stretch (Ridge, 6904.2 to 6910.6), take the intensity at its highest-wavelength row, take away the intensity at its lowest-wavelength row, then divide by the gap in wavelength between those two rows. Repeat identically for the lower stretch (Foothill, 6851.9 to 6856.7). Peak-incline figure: 0.1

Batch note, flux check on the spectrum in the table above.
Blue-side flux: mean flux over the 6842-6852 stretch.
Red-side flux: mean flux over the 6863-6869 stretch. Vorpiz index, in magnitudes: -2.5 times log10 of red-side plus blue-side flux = -4.23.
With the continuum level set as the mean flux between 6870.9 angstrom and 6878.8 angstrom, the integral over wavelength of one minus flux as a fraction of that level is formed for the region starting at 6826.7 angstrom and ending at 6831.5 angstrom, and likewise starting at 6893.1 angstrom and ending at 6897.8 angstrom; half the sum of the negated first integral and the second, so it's 0.12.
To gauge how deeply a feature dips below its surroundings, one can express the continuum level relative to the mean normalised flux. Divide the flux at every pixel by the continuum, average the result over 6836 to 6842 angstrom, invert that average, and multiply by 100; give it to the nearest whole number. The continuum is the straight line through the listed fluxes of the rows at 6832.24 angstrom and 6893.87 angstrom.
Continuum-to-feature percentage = 104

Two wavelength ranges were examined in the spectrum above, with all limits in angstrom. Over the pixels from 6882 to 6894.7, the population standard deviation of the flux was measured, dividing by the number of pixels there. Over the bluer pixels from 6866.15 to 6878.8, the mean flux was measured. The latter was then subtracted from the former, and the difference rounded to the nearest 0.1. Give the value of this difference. -23.0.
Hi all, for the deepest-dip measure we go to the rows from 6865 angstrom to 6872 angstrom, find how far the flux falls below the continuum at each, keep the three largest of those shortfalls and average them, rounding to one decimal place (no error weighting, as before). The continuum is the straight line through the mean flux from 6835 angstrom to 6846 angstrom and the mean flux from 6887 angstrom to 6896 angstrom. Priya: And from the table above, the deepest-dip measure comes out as -0.2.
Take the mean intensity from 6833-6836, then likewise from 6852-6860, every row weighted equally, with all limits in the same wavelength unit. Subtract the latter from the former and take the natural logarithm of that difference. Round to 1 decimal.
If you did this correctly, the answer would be -0.3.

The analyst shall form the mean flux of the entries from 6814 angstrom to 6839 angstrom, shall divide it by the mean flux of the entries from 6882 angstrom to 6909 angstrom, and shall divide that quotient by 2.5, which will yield 0.413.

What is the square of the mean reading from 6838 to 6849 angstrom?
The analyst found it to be 542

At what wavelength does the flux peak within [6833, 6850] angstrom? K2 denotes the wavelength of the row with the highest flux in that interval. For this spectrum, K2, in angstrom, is 6833.82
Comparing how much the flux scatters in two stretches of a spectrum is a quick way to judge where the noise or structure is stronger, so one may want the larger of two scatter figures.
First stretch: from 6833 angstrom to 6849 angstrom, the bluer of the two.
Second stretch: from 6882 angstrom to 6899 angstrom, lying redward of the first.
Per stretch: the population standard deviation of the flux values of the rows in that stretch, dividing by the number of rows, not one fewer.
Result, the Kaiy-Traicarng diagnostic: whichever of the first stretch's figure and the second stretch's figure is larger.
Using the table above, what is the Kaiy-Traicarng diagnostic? 2.6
